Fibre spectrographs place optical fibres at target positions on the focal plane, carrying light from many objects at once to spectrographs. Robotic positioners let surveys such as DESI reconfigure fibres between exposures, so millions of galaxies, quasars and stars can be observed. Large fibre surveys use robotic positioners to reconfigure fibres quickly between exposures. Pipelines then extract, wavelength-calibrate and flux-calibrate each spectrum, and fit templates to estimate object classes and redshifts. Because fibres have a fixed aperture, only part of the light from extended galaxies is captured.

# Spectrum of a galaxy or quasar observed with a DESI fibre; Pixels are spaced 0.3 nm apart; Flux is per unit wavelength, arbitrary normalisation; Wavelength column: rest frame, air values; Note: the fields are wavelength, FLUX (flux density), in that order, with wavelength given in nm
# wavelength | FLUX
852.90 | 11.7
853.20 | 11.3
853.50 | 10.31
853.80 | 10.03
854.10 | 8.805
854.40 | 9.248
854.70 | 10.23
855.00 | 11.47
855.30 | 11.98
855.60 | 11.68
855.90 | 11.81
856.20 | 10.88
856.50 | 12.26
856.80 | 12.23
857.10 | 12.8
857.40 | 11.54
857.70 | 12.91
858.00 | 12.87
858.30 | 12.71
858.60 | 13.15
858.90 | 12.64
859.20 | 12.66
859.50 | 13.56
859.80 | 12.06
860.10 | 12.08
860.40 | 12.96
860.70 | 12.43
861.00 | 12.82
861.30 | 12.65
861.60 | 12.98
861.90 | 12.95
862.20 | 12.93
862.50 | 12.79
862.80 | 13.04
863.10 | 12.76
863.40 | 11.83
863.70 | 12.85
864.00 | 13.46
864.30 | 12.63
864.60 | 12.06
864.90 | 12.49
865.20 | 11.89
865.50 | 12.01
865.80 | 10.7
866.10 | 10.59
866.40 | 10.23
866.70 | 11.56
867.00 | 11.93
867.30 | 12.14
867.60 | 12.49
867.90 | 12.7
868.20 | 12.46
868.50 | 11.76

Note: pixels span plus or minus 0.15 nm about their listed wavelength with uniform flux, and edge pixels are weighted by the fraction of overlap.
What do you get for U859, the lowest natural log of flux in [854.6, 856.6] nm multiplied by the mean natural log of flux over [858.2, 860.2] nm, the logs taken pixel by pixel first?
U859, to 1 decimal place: 5.9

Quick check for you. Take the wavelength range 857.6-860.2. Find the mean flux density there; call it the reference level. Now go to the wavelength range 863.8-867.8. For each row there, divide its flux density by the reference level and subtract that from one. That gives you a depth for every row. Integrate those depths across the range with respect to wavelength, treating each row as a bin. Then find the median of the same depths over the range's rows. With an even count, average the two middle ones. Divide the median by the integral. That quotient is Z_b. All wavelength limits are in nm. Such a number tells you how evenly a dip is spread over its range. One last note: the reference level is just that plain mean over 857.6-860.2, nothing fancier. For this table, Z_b 0.21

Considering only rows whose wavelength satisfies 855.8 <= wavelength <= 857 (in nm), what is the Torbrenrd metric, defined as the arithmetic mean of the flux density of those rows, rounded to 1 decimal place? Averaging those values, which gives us 11.8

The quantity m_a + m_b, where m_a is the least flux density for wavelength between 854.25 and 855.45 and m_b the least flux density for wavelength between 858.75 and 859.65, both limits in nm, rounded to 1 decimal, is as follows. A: 21.9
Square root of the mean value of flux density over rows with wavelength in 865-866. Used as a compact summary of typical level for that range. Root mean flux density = 3.40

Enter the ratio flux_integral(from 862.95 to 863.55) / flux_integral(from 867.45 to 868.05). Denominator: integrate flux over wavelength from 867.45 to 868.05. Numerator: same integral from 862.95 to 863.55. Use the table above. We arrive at 0.98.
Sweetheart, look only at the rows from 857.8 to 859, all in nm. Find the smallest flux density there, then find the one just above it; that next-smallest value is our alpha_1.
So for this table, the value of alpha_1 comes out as 12.71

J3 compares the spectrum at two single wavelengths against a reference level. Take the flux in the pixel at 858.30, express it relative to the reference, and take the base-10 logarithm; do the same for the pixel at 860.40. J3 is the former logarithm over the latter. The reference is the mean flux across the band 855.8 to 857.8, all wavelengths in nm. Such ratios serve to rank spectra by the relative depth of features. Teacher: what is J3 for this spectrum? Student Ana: 0.7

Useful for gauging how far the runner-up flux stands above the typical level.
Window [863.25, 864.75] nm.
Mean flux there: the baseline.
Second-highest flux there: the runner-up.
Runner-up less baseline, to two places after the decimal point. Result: 0.28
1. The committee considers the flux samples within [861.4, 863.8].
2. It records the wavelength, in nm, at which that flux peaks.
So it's 862.80 nm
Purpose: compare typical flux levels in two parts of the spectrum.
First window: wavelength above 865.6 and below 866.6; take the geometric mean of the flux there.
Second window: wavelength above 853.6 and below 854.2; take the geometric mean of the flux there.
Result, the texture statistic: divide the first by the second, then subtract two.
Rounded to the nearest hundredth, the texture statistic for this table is -0.88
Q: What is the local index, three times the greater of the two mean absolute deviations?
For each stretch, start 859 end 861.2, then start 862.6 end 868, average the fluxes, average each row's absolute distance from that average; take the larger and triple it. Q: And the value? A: 2.0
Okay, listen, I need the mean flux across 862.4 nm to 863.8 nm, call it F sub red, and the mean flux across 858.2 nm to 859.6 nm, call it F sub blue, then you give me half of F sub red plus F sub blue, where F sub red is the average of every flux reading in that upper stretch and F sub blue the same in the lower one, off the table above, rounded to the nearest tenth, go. 12.8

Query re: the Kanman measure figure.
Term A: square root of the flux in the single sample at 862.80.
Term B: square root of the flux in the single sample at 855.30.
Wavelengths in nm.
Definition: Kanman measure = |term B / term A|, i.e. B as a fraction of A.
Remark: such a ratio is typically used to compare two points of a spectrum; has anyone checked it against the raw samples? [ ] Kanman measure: 0.96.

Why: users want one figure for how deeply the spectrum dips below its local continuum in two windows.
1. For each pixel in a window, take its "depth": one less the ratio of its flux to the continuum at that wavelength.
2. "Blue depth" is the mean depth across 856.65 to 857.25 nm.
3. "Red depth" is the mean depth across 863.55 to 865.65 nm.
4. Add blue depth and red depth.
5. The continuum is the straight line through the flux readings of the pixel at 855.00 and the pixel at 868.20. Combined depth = -0.10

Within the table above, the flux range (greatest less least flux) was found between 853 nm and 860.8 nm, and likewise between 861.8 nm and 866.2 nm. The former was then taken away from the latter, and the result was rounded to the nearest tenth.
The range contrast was -1.9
